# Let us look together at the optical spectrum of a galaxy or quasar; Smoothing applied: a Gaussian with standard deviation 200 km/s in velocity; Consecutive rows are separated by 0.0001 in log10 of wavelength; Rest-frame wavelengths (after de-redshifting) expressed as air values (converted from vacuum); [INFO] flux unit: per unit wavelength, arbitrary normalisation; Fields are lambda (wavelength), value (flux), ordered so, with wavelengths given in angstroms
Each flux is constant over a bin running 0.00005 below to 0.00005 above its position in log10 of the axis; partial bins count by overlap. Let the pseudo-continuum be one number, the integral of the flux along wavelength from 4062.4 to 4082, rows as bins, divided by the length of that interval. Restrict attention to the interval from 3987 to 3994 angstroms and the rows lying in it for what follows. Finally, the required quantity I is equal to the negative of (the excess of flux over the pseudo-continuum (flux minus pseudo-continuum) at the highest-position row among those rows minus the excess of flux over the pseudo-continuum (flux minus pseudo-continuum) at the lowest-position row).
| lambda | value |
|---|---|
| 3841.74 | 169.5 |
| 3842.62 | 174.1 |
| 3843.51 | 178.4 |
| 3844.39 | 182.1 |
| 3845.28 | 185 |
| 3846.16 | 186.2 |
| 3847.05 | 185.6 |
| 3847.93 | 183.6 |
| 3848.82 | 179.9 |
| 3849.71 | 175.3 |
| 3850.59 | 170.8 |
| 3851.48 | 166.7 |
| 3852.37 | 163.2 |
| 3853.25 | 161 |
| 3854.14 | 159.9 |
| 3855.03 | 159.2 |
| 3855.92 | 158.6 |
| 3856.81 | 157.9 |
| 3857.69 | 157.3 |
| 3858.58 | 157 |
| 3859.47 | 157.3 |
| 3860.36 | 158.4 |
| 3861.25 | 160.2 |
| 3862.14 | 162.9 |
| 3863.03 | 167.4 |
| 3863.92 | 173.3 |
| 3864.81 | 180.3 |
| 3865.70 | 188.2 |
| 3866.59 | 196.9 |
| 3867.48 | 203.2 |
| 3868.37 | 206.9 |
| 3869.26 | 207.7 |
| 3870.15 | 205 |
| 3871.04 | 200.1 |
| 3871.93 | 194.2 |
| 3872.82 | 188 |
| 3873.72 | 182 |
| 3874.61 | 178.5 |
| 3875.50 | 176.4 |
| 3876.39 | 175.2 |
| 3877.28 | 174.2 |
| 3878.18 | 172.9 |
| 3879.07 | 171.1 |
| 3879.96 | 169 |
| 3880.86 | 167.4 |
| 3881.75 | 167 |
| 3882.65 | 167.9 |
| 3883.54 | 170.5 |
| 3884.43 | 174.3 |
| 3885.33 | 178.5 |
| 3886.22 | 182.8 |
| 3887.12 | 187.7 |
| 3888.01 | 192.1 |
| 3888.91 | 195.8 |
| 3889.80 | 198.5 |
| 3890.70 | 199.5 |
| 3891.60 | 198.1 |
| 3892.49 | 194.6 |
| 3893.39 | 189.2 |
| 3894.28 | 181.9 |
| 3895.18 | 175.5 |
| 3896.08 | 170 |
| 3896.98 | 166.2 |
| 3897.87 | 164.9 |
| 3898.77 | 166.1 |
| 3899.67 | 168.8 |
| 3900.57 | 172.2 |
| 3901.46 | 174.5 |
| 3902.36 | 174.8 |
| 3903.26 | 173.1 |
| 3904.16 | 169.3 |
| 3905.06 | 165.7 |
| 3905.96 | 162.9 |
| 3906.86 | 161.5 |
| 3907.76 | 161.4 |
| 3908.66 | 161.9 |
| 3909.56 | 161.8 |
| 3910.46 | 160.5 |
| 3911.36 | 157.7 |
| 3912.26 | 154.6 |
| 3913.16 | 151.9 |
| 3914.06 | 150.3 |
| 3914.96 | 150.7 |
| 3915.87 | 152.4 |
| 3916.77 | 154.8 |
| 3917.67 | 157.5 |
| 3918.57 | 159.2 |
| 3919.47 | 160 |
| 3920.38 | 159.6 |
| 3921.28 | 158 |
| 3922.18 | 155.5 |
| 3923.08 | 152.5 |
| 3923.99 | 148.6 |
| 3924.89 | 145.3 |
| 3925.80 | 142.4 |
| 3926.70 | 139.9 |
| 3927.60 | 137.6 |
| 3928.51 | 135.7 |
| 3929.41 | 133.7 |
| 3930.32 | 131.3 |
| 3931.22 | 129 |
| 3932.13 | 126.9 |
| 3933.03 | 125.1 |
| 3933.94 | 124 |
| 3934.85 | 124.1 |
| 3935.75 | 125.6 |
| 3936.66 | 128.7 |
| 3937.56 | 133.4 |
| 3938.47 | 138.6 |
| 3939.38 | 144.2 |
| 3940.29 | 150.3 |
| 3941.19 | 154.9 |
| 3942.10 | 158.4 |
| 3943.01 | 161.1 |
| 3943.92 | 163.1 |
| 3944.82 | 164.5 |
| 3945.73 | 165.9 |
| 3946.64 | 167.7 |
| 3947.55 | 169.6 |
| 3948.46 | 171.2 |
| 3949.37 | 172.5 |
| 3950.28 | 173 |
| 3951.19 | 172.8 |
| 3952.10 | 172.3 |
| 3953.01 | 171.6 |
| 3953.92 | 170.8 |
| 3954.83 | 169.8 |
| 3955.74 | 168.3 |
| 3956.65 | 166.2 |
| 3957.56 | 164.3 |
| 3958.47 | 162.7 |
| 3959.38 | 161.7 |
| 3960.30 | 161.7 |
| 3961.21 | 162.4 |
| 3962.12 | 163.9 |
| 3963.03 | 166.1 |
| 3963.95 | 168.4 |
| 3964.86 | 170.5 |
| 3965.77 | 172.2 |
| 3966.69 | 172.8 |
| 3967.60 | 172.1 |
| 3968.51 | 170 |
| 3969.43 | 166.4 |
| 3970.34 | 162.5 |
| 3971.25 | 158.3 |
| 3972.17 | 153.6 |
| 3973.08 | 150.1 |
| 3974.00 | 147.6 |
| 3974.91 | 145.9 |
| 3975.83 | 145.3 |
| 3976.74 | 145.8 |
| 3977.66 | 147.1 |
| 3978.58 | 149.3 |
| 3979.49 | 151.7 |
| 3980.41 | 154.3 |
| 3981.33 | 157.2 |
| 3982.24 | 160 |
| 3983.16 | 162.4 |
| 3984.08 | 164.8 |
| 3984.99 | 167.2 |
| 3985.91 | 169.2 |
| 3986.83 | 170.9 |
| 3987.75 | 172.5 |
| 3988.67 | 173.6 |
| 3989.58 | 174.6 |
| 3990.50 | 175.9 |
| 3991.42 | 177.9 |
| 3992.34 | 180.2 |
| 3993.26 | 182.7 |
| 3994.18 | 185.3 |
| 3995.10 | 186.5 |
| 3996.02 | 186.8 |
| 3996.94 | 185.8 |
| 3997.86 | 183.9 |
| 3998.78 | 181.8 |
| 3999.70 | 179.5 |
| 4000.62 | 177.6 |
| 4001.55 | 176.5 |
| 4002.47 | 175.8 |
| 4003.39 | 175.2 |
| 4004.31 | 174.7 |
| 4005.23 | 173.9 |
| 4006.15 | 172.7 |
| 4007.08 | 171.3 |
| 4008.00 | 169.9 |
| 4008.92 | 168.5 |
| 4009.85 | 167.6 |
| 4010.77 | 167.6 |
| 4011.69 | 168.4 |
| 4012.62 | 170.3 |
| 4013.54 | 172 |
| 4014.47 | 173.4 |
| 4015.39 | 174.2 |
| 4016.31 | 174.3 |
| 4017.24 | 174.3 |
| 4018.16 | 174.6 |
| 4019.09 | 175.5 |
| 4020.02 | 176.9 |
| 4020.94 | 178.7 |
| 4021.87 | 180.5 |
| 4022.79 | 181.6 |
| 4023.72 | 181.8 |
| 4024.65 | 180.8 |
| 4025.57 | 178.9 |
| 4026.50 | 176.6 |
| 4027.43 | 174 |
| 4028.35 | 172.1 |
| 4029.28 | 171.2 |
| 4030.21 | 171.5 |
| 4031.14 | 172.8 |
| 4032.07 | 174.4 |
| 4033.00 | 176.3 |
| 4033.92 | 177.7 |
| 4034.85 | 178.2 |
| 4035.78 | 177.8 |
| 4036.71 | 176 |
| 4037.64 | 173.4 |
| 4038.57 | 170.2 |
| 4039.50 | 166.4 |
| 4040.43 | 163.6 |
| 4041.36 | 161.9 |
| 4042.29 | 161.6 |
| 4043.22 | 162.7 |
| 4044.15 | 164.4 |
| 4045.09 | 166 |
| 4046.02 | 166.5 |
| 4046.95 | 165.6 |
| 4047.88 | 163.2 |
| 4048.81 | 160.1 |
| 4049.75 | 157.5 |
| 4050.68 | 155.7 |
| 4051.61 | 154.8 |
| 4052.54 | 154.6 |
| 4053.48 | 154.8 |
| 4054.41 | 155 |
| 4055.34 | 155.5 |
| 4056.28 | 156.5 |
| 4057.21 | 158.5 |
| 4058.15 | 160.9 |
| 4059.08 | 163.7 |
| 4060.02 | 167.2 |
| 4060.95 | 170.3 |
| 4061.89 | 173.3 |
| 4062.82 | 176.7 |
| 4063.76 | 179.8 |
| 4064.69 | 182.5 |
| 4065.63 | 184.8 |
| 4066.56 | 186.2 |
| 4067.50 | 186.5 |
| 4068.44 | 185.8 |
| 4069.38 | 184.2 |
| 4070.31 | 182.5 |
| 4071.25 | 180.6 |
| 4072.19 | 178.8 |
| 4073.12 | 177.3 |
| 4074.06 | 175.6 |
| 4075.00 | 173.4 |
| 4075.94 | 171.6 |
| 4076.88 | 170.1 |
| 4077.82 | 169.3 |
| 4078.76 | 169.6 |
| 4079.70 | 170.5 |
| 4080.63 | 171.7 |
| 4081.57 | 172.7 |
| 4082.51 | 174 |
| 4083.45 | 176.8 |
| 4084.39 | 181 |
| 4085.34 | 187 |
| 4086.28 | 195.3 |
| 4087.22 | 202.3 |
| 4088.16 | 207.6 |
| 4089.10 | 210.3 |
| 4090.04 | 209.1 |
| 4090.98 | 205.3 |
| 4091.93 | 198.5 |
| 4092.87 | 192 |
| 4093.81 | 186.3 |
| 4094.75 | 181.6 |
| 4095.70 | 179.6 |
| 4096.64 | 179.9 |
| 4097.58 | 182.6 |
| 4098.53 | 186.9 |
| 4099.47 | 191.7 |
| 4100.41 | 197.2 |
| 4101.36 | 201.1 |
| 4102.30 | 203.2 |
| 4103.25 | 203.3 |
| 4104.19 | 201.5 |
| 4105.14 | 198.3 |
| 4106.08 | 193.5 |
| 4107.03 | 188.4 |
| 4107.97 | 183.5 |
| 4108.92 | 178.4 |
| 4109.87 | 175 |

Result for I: -10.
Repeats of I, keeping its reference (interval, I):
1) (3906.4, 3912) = 4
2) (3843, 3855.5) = 19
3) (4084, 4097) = 1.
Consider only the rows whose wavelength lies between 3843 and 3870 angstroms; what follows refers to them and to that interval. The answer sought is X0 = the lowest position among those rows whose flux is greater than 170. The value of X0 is 3843.51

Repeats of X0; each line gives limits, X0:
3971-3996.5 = 3986.83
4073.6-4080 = 4074.06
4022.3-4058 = 4022.79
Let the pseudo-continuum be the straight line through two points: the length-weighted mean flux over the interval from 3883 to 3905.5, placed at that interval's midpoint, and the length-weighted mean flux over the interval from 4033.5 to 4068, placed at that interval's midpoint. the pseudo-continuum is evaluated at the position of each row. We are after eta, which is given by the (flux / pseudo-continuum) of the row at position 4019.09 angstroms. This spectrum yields 1.03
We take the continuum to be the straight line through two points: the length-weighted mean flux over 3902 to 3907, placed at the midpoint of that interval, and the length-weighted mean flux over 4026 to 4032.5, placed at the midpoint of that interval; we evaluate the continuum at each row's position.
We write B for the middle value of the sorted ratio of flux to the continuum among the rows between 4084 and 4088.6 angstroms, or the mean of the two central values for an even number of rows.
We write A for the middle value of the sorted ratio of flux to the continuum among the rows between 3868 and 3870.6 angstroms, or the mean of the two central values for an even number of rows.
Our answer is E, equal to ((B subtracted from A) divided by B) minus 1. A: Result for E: -0.88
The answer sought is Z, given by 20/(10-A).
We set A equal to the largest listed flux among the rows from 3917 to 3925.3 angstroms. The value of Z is -0.133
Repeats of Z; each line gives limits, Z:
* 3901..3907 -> -0.121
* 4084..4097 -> -0.100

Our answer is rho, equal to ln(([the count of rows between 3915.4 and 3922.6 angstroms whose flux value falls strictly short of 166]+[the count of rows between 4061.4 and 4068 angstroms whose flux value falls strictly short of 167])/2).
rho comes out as 1.4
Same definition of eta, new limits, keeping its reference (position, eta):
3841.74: 0.92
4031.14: 1.02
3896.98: 0.93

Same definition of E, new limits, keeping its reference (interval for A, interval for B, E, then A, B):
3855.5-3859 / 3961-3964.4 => -1.02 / 0.95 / 0.97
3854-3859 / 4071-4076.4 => -1.06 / 0.95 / 1.01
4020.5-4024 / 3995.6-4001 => -1.02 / 1.05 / 1.06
